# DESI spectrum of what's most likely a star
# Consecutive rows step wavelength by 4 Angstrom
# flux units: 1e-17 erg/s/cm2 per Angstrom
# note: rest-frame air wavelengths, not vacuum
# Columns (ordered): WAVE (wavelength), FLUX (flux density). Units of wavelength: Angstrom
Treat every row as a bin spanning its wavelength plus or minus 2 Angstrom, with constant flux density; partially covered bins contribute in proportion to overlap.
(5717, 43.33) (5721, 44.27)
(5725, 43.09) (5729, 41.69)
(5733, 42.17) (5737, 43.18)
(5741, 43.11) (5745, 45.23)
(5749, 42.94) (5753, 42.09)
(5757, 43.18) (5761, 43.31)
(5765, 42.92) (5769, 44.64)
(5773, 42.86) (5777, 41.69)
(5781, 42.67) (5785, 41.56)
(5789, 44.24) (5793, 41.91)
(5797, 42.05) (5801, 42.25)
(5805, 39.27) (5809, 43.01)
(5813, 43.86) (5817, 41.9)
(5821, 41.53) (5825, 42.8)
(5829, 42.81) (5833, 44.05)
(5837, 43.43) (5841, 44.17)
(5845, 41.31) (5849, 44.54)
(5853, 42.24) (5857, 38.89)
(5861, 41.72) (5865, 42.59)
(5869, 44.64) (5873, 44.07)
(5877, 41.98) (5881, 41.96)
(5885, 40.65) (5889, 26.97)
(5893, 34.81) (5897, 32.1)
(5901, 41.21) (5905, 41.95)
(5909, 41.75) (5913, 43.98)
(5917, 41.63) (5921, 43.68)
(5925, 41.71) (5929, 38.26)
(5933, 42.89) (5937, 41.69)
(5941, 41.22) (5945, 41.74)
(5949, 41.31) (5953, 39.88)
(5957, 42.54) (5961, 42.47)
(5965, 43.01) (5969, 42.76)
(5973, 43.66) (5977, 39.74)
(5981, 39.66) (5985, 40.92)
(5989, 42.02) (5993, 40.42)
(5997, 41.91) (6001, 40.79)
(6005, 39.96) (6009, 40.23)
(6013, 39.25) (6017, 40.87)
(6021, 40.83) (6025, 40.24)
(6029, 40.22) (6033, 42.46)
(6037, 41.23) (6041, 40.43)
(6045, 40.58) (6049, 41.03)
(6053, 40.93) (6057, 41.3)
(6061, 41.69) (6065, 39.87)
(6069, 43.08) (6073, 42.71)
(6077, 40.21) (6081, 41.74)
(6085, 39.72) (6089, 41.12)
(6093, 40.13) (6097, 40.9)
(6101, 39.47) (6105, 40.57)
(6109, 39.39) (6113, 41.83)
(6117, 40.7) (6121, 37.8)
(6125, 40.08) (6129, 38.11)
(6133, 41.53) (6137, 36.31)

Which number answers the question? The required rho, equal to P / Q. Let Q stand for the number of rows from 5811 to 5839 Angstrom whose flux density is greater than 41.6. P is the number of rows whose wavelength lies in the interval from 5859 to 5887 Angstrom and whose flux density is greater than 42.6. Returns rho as 0.3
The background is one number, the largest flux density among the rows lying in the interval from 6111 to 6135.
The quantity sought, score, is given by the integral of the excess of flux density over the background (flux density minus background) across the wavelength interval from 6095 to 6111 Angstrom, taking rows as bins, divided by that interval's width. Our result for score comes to -1.7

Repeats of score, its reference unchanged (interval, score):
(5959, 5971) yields 0.9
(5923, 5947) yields -0.6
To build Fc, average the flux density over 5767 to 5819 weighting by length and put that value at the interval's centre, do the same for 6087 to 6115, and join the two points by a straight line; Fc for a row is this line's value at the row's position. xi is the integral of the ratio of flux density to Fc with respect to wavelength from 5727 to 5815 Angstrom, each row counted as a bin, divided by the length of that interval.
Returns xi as 1.00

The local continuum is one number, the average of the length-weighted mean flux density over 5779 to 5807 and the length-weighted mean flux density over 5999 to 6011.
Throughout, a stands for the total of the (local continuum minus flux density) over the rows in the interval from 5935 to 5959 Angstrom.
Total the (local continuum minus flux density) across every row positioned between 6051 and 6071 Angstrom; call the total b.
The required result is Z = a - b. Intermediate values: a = -1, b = -1.1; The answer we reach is 0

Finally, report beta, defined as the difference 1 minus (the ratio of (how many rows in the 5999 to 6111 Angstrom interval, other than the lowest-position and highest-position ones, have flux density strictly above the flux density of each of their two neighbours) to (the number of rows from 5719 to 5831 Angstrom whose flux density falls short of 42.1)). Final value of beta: -0.11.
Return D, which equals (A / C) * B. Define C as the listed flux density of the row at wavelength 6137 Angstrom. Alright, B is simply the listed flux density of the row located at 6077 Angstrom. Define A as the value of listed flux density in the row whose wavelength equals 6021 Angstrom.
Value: 45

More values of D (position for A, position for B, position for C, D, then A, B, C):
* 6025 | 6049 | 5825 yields 39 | 40.24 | 41.03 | 42.8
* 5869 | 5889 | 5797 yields 29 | 44.64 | 26.97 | 42.05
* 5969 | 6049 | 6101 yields 44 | 42.76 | 41.03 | 39.47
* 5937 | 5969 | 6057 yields 43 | 41.69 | 42.76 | 41.3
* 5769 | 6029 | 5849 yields 40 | 44.64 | 40.22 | 44.54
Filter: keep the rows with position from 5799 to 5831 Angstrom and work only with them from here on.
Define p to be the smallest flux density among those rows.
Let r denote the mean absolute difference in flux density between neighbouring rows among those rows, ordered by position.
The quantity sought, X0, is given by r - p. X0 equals -37.7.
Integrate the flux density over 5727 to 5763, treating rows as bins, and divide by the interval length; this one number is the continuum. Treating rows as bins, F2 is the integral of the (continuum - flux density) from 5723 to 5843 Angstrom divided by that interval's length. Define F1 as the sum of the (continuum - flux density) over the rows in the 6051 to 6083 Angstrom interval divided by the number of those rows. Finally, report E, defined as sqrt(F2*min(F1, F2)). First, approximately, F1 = 1.5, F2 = 0.2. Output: 0.2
